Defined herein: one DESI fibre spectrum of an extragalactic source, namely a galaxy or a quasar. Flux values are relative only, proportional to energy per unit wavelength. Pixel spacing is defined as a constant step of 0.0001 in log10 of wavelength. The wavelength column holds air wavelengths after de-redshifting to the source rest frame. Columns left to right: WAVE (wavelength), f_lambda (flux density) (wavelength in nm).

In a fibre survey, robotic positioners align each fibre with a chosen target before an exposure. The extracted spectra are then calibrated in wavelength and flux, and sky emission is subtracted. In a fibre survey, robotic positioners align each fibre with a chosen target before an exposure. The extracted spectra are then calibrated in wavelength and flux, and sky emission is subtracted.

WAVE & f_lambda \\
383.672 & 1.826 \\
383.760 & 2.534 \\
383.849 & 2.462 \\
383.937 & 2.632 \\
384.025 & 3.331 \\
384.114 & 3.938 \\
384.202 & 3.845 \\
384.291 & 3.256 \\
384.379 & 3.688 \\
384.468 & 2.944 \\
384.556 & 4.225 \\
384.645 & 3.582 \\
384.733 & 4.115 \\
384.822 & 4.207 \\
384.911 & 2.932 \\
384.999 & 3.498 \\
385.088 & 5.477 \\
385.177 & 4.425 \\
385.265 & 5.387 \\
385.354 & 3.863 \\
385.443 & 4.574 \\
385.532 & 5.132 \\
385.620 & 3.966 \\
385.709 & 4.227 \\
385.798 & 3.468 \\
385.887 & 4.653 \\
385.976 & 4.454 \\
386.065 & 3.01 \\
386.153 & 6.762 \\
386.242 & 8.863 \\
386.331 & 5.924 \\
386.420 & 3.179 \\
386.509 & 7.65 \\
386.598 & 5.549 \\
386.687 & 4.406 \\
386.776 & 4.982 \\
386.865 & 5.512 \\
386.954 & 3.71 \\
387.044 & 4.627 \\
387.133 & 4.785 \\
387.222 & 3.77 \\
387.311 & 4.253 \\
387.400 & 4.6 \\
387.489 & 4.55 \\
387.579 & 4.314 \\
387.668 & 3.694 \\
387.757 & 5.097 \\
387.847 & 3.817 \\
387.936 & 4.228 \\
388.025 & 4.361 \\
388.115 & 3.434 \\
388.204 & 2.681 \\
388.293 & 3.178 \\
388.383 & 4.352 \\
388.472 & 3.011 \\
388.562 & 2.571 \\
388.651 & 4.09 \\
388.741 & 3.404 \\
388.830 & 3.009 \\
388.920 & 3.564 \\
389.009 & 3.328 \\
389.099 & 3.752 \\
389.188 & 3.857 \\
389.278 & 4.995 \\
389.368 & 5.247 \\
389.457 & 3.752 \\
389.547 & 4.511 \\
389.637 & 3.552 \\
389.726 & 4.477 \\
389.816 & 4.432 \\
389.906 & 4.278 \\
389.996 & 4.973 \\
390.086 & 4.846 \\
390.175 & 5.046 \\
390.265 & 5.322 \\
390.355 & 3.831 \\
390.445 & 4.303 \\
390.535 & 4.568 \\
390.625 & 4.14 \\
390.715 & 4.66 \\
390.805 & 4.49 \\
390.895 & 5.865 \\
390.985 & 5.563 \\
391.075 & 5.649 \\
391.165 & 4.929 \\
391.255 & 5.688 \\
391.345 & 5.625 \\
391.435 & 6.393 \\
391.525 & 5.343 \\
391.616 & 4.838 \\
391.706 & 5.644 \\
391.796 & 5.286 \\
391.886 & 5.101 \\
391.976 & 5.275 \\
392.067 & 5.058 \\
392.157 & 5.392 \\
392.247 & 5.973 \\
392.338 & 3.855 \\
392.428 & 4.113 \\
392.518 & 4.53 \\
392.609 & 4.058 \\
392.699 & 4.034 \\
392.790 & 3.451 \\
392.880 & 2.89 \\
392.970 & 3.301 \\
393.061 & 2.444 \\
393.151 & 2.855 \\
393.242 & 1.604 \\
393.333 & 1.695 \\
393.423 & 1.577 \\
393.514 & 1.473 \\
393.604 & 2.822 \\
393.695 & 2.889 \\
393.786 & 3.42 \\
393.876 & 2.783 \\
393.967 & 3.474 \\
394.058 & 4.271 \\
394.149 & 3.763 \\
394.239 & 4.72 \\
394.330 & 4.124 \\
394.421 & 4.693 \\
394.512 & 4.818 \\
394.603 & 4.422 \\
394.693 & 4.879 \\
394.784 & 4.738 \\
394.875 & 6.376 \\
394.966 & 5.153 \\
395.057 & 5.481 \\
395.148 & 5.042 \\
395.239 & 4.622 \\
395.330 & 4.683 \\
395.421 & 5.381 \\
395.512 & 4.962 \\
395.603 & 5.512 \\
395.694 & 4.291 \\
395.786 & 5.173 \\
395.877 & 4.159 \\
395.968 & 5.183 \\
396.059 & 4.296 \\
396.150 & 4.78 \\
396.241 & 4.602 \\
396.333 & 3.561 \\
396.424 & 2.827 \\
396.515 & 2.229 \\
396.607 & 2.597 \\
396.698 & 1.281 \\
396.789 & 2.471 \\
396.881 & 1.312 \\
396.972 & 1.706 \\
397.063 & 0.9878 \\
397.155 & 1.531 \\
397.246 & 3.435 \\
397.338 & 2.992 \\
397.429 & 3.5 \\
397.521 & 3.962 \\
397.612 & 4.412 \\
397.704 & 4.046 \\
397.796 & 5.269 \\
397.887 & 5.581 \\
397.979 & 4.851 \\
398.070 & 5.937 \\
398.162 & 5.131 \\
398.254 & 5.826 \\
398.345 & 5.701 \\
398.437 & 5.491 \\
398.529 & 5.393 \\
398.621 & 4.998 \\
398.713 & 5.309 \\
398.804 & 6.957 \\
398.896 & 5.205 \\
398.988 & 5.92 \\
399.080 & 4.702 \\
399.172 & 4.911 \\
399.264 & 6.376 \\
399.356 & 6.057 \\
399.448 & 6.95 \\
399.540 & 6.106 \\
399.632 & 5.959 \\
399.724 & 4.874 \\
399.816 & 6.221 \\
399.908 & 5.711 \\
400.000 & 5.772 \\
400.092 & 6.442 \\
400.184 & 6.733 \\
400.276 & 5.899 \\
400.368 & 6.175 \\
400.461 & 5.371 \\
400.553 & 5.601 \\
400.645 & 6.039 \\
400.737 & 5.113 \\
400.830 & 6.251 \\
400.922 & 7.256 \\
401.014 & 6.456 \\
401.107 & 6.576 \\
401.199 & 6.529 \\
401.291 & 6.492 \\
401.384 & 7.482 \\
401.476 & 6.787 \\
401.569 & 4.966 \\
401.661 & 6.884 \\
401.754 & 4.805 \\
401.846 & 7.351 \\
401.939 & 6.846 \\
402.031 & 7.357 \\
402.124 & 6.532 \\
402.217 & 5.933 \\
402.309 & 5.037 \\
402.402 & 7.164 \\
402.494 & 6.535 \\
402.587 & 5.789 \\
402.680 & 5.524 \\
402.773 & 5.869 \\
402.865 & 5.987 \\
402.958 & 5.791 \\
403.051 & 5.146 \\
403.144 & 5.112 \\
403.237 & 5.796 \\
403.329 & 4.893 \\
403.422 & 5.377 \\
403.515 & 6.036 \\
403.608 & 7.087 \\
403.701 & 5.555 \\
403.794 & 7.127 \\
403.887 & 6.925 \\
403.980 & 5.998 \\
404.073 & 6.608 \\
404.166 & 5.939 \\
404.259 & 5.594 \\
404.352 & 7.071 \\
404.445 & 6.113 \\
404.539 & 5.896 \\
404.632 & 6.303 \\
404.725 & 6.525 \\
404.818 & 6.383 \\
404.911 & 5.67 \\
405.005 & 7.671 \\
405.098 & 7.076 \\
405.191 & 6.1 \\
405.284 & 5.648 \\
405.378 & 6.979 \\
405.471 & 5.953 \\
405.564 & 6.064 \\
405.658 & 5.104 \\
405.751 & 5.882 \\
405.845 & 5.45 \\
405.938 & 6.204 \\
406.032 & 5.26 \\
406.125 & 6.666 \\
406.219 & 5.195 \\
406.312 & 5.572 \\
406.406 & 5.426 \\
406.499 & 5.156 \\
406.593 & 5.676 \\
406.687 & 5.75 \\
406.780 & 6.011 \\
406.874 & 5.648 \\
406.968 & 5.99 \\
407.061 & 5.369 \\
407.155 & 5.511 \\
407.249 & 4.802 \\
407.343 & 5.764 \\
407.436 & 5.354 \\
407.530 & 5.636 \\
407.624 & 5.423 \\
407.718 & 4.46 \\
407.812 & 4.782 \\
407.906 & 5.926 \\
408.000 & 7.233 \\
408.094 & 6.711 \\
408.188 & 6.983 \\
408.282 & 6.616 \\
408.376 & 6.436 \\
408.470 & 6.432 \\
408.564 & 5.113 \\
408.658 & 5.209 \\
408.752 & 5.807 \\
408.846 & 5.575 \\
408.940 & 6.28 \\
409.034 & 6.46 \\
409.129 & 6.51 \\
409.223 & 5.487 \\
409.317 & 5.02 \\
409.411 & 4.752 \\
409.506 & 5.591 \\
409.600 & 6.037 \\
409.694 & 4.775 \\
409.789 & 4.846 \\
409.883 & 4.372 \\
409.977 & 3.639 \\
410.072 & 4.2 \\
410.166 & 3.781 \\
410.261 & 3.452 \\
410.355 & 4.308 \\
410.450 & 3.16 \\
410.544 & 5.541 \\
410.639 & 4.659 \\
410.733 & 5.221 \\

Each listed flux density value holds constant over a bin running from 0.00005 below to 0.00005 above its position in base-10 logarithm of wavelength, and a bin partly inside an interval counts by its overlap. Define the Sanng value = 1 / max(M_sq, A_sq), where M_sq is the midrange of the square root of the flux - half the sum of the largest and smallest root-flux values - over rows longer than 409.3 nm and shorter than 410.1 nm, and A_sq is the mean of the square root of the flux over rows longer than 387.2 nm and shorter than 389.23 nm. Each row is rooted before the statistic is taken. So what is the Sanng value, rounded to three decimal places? 0.458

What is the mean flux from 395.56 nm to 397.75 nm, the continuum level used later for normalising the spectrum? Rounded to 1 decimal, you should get 3.4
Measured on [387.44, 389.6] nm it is 3.9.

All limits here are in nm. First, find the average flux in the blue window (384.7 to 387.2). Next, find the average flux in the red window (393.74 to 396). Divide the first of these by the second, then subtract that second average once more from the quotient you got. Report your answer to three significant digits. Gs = -3.62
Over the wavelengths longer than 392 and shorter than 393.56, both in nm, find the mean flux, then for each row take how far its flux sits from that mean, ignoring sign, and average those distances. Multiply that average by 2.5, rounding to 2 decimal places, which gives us 2.82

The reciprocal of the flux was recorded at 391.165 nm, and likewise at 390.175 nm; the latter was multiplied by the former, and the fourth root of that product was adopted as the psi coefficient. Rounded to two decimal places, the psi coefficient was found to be 0.45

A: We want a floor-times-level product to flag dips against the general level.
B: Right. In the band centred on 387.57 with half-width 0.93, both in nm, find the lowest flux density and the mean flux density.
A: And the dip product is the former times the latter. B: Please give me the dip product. 11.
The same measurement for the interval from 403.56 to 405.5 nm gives 36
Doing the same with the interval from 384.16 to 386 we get 12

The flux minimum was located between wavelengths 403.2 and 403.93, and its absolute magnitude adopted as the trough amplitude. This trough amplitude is 4.9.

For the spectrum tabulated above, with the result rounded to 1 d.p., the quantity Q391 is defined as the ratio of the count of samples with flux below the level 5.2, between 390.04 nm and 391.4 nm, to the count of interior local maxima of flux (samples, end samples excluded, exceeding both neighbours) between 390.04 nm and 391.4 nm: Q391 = 1.5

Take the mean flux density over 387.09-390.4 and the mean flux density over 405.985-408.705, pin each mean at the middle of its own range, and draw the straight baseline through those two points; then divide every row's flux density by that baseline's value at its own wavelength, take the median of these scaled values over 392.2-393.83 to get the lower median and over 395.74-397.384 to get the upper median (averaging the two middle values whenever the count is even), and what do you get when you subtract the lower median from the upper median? -0.09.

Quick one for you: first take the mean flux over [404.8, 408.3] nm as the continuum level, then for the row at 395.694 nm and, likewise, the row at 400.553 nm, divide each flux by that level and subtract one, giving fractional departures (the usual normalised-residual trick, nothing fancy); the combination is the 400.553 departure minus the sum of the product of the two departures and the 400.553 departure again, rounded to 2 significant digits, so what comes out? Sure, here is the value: -0.012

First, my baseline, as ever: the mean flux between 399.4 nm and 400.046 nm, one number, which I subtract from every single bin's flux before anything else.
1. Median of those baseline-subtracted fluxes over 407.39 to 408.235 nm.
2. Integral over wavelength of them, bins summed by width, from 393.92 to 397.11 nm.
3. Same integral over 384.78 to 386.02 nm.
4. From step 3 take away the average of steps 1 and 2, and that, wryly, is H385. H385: 1.1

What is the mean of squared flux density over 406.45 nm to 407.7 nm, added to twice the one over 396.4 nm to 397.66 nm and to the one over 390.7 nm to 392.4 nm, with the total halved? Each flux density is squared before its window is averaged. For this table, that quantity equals 37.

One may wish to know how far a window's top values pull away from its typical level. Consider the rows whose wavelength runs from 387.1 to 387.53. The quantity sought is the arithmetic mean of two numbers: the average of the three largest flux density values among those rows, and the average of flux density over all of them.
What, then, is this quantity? 4.5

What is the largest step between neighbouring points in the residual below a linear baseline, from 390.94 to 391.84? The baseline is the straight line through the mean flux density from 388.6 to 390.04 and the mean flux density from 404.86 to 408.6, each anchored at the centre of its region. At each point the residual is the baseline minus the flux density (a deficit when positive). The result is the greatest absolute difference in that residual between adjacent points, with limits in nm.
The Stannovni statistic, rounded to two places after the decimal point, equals 1.06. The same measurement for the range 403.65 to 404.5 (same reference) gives 1.56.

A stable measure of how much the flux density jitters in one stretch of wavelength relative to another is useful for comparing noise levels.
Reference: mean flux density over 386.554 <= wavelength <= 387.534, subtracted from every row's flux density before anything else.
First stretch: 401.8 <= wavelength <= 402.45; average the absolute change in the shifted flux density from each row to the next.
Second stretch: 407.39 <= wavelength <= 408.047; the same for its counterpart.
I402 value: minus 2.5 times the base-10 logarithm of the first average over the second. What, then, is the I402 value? -0.3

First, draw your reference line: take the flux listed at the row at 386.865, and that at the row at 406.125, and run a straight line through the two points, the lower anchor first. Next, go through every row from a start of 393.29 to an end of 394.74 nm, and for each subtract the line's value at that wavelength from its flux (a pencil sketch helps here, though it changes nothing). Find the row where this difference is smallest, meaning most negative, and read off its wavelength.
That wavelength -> 393.514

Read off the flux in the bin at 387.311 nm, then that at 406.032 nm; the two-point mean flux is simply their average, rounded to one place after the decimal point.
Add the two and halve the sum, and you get 4.8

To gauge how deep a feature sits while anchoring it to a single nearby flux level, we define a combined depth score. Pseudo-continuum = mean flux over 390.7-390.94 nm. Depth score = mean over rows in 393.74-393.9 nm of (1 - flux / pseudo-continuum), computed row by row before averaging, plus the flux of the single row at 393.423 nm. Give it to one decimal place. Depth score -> 2.0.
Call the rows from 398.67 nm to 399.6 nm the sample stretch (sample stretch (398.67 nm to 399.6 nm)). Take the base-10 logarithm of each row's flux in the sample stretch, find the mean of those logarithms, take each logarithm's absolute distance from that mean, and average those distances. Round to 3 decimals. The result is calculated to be 0.050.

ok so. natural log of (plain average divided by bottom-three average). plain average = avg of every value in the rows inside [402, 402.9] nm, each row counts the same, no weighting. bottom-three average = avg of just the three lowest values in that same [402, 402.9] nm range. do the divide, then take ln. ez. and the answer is 0.12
